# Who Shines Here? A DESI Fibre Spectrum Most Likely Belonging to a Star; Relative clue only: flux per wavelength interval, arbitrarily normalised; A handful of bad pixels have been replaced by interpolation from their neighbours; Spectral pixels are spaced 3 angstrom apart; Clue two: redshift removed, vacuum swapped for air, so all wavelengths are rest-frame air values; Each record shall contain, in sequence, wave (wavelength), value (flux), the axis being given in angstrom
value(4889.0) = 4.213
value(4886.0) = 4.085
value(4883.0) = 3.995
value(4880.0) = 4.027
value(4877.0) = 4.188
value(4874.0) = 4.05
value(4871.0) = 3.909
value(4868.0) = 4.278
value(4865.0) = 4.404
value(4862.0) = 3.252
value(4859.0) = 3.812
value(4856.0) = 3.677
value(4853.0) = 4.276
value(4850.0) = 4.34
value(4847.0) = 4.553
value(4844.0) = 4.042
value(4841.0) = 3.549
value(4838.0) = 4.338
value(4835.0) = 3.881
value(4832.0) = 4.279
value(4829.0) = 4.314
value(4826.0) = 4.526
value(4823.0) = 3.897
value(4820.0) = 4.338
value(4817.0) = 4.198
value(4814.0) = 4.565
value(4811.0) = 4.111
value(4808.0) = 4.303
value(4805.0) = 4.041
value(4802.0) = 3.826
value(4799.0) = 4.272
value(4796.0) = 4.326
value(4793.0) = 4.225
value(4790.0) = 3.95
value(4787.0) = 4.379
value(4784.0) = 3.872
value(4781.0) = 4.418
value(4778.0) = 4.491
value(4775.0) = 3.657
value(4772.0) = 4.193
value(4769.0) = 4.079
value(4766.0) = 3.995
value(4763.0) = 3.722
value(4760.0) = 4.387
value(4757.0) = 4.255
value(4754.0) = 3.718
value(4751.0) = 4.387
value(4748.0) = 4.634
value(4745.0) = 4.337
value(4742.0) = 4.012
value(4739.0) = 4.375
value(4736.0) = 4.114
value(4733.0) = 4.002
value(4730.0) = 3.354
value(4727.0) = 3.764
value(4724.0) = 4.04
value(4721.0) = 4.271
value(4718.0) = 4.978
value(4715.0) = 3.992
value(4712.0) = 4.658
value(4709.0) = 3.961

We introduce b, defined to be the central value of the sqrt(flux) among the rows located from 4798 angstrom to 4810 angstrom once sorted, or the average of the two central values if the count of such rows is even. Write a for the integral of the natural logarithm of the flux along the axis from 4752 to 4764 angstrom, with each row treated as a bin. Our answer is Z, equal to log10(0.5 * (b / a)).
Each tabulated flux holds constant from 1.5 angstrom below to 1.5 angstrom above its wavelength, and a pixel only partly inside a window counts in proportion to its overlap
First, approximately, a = 16.7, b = 2.04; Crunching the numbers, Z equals -1.22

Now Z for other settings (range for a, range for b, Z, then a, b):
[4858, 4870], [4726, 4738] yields -1.22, 16.4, 1.97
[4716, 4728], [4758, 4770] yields -1.24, 17.4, 2.01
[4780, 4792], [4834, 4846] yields -1.23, 17.0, 1.99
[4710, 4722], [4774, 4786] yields -1.25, 17.9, 2.03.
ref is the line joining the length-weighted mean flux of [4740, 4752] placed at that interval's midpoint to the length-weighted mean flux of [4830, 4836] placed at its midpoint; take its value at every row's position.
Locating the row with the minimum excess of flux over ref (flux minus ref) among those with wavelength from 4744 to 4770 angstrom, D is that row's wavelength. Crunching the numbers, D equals 4754.0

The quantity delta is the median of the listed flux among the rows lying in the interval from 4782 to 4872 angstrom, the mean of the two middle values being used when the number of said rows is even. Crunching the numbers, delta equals 4.25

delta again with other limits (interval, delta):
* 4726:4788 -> 4.11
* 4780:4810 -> 4.25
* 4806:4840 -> 4.30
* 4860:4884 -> 4.04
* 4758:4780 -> 4.08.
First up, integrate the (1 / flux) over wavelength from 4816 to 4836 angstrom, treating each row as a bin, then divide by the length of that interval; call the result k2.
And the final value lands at 0.238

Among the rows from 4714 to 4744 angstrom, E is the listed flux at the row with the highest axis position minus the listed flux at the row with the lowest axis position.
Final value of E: 0.02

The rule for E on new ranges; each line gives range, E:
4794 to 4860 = -0.51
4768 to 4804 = -0.25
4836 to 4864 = -1.09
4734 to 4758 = 0.14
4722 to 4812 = 0.07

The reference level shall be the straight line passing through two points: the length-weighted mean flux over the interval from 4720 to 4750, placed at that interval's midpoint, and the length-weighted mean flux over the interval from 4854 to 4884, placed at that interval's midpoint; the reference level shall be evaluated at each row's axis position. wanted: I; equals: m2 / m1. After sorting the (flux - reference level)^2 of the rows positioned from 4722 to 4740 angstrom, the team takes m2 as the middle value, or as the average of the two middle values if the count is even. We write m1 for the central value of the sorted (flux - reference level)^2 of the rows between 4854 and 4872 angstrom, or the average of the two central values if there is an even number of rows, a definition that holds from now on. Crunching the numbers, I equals 0.48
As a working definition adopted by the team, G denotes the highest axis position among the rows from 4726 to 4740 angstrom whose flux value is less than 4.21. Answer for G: 4736.0 angstrom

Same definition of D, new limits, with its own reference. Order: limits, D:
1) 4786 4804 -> 4802.0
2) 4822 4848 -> 4841.0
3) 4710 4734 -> 4730.0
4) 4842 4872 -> 4862.0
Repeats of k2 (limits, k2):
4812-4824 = 0.236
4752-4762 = 0.244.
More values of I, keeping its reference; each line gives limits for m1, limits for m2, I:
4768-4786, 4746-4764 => 1.32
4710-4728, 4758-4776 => 0.86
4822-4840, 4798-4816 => 0.56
